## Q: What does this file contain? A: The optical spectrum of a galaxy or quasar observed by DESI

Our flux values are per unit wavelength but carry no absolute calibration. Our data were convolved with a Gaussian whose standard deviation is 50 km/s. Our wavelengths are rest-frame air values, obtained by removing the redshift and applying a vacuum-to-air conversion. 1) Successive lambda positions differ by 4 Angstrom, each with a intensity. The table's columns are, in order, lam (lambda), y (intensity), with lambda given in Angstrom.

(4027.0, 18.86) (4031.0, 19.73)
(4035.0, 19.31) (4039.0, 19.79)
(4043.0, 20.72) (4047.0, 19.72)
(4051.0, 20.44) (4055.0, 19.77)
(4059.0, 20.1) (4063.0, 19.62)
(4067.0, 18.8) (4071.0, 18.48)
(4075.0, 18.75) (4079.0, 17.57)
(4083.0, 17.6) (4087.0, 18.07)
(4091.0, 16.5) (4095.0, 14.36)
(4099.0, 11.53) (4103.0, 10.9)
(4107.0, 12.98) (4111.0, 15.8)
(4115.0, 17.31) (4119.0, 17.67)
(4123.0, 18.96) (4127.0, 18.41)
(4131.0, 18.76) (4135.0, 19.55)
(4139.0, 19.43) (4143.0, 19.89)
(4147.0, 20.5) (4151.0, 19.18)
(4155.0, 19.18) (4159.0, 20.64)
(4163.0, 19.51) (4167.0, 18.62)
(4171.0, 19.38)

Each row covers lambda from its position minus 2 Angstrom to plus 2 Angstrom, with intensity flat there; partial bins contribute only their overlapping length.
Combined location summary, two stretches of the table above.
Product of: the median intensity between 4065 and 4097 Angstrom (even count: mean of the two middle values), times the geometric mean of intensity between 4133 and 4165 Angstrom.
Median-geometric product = 352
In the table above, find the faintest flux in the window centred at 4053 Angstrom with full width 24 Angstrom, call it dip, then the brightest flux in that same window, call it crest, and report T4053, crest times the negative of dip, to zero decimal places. -407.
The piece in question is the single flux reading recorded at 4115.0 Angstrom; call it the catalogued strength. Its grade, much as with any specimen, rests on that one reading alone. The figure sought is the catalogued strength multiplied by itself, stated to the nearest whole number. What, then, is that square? 300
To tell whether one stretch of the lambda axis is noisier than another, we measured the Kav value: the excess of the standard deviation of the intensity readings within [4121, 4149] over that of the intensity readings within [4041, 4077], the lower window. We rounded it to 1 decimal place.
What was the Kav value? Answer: -0.1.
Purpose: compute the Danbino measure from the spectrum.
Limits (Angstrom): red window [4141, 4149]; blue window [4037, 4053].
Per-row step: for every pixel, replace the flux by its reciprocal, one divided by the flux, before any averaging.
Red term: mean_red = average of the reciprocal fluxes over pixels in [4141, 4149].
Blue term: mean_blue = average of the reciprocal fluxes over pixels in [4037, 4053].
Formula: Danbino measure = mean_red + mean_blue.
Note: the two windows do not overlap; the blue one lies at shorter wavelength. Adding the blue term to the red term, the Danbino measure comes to 0.099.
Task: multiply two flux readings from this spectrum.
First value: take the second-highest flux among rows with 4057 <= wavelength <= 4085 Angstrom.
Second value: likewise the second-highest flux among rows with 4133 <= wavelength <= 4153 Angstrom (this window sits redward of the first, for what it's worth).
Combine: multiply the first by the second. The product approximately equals 390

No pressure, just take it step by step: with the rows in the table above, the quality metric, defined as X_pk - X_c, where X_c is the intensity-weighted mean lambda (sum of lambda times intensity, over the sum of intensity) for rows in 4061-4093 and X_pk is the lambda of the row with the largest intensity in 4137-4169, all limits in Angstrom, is 82.4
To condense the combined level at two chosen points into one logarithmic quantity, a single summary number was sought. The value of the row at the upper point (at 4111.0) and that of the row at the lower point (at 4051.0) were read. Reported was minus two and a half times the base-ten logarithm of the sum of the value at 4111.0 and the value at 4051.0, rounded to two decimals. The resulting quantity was -3.90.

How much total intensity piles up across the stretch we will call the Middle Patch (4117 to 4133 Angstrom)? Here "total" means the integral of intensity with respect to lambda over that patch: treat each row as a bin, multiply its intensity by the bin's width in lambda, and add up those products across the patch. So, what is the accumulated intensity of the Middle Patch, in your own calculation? 295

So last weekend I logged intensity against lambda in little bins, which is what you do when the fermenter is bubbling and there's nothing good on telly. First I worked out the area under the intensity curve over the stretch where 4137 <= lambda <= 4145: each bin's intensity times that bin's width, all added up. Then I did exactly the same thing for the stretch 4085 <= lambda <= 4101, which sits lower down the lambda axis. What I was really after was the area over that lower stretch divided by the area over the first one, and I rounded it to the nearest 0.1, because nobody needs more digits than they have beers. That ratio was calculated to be 1.5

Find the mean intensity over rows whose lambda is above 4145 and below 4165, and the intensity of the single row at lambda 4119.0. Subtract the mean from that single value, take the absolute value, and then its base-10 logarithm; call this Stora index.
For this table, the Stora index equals 0.3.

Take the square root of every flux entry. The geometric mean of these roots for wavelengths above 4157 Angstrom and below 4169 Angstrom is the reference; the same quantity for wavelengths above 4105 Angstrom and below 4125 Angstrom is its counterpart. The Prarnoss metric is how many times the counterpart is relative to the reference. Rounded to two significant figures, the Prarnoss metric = 0.92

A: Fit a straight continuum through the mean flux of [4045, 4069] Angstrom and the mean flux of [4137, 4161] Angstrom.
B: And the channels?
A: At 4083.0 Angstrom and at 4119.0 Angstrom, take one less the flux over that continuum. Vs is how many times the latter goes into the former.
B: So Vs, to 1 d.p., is 1.0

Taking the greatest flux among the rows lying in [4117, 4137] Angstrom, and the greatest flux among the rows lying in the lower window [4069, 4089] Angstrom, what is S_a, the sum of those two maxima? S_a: 38.3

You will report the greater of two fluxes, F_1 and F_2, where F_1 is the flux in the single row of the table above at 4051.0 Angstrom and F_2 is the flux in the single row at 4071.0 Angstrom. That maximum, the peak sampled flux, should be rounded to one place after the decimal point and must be 20.4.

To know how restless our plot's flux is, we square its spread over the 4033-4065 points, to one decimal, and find 0.2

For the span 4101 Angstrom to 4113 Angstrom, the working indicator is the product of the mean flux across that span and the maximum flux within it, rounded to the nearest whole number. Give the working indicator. 209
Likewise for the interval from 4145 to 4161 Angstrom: 410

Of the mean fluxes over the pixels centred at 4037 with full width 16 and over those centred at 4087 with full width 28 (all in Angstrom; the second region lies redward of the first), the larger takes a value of 19.9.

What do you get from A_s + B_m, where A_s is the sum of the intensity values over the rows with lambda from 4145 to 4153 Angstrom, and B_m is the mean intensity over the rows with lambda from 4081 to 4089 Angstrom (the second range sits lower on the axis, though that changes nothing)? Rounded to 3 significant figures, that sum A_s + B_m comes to 57.5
